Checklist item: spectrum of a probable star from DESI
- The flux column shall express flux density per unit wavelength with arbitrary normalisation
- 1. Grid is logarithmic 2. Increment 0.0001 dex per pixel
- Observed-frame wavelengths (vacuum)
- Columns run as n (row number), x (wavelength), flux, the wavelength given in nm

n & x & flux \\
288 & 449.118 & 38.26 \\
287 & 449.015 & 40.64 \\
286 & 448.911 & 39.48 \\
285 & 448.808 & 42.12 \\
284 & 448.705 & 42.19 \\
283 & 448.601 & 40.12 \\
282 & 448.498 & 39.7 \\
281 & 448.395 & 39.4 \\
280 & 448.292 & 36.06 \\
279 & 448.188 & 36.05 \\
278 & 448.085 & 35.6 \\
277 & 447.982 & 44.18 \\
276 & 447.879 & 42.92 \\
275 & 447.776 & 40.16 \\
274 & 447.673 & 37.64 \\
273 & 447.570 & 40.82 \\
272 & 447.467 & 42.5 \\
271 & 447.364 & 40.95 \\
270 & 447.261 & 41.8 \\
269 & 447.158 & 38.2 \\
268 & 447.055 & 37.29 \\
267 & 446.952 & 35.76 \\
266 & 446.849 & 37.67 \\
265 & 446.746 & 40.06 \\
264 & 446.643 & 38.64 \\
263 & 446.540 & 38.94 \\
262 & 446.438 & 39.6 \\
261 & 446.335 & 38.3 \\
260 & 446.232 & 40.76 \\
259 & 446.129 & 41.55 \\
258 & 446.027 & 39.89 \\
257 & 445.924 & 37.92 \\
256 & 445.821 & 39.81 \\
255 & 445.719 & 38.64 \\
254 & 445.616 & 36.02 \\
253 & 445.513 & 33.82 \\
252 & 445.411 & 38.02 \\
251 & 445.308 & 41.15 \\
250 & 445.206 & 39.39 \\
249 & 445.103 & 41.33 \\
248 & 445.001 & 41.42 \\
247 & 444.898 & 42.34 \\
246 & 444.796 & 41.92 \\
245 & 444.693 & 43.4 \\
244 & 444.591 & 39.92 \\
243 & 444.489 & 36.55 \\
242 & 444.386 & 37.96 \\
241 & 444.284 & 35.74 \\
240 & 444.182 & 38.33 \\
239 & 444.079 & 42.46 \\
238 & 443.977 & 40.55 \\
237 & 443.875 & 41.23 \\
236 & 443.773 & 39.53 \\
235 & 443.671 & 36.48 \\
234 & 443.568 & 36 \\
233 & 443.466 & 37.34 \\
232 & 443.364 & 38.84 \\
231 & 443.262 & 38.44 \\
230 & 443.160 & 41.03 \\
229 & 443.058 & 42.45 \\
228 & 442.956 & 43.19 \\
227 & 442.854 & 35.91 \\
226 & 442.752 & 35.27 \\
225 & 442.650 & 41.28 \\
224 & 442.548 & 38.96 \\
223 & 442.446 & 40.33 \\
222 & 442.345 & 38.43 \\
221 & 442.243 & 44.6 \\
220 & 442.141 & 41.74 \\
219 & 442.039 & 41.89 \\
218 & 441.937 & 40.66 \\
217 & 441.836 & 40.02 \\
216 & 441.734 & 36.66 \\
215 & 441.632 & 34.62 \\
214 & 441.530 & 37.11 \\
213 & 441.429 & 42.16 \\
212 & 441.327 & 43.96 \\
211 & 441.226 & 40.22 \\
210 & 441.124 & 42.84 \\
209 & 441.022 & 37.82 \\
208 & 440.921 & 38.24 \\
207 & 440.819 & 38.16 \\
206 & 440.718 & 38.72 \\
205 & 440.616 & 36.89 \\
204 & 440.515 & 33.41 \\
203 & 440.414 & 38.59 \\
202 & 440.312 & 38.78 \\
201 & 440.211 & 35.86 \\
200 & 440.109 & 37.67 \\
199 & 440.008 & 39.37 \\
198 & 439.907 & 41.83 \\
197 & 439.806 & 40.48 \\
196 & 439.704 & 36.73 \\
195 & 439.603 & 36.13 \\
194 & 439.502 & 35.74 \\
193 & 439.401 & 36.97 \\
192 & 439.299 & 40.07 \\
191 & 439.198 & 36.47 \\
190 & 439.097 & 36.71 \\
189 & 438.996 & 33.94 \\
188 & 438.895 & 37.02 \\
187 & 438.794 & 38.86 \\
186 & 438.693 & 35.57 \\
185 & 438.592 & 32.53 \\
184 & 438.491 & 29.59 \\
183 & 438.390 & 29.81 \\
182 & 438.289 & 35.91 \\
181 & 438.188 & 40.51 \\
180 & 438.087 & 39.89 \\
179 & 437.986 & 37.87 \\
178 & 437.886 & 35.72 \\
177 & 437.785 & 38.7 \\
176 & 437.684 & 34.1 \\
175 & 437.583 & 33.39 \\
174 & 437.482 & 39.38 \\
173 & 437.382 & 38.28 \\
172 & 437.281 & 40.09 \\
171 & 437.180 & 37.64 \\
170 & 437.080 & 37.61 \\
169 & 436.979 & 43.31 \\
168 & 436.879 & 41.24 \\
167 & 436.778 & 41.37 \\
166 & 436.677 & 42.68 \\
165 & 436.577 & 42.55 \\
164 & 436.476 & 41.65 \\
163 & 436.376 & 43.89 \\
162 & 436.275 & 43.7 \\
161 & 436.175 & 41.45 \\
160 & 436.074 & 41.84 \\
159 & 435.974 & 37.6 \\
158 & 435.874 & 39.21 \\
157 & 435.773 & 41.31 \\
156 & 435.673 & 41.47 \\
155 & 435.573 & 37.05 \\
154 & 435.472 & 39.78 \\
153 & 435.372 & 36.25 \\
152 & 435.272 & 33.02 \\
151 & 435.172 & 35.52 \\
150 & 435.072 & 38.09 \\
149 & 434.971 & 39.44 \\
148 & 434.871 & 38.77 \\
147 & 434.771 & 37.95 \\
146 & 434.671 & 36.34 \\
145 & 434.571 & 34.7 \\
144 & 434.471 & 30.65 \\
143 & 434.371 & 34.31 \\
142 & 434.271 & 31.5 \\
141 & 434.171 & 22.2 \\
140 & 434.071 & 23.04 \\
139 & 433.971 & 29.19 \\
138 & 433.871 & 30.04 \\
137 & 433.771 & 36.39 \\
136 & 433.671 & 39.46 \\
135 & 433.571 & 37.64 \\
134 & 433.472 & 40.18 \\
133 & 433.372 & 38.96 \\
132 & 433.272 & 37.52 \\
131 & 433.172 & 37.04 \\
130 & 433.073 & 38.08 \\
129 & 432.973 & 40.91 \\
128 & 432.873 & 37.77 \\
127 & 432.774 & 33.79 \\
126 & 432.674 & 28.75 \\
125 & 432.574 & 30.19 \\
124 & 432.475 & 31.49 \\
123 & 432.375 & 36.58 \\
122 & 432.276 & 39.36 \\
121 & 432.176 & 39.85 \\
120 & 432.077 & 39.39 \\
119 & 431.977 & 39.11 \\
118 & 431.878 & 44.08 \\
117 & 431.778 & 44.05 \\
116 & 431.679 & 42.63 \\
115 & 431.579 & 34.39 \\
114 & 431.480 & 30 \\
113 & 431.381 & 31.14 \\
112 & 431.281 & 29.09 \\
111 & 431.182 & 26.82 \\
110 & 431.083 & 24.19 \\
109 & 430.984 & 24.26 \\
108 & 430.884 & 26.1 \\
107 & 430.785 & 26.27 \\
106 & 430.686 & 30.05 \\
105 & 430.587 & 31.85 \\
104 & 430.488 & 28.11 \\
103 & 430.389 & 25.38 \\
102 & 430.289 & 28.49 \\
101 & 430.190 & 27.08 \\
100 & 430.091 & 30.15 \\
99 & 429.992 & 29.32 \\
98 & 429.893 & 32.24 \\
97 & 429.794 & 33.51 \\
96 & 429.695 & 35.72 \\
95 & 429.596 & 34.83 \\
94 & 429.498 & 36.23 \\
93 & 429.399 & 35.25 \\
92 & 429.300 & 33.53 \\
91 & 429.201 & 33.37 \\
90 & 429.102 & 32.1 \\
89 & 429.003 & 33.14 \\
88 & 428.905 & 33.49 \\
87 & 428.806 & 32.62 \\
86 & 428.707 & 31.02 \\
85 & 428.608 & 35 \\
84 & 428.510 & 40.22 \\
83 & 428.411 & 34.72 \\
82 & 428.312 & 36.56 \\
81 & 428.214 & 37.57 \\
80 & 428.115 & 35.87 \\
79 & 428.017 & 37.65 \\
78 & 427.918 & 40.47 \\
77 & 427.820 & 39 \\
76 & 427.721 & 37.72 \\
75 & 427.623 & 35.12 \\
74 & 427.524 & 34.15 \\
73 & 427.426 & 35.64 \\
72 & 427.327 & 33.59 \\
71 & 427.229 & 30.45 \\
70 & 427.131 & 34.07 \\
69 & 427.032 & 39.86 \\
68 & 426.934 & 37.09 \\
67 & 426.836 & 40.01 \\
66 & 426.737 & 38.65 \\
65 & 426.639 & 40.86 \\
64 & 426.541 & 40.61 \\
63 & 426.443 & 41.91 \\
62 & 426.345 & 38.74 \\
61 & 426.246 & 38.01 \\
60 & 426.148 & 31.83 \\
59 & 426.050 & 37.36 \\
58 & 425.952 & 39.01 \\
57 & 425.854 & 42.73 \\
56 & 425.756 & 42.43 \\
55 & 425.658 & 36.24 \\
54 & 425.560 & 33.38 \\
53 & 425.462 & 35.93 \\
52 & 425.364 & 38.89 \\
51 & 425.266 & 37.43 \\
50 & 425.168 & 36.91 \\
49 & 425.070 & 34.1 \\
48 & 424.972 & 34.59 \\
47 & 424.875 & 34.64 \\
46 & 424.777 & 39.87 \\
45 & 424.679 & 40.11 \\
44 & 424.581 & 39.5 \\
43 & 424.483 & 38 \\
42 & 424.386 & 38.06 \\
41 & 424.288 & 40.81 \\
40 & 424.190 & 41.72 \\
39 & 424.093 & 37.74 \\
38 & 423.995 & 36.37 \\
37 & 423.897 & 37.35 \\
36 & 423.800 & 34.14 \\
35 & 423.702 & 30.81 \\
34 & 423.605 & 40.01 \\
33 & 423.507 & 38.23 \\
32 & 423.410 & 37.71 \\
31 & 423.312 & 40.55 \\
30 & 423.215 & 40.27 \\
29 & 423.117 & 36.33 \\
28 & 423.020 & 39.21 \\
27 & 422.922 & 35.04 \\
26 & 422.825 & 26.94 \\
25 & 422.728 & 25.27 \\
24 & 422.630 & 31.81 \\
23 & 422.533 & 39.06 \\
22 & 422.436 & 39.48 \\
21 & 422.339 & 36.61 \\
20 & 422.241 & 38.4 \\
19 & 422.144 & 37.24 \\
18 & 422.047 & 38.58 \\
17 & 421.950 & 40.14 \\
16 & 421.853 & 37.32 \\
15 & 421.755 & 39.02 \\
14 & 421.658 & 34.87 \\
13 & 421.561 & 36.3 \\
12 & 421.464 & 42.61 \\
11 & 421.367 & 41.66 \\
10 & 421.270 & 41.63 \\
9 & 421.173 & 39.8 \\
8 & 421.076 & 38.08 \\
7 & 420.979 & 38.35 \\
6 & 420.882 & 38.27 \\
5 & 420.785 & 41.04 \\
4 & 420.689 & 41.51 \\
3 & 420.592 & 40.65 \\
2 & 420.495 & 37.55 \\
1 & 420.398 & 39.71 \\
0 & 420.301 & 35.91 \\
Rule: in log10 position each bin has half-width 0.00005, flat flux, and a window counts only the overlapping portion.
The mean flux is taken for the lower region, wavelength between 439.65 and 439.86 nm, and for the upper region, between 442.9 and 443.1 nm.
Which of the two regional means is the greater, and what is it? 43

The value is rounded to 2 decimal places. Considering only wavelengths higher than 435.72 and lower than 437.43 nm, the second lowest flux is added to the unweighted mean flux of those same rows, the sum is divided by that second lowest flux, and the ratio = 2.09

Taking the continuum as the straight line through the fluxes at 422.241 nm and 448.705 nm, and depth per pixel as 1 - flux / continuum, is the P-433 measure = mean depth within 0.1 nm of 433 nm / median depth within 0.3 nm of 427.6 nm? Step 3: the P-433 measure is 0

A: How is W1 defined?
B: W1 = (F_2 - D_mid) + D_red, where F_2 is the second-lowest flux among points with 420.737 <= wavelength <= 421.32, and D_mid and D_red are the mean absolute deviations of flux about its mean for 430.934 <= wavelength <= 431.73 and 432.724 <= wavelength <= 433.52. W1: 35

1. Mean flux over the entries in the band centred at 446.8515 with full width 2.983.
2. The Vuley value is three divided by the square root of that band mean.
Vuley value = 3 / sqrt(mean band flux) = 0.48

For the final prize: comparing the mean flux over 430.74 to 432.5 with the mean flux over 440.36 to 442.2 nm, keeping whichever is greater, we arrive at 39.1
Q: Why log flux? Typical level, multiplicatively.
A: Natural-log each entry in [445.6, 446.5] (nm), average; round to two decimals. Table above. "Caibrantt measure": 3.67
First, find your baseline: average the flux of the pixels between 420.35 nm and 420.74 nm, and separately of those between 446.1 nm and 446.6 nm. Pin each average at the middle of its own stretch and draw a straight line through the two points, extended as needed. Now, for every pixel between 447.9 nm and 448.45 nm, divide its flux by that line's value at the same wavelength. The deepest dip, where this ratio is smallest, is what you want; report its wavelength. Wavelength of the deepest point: 448.085 nm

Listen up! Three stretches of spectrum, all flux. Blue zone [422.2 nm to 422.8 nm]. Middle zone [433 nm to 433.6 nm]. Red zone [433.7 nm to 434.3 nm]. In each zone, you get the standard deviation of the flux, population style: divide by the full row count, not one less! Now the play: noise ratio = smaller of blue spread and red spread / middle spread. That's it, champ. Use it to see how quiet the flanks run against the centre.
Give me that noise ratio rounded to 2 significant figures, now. 4.7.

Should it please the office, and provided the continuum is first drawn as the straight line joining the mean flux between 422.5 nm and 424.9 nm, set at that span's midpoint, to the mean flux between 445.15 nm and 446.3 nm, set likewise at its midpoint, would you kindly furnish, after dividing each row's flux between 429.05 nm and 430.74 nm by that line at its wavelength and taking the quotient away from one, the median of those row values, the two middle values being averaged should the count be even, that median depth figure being 0.14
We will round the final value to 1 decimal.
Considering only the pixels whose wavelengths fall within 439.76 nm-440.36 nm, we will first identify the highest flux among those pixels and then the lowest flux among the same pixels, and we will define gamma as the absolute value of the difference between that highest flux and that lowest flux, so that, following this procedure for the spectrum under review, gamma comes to 6.0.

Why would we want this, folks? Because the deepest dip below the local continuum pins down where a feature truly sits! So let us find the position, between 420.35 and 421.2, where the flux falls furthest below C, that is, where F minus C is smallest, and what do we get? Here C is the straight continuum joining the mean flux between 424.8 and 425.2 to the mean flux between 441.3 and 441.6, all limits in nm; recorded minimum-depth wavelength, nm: 420.495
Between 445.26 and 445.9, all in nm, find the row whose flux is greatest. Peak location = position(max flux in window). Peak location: 445.308 nm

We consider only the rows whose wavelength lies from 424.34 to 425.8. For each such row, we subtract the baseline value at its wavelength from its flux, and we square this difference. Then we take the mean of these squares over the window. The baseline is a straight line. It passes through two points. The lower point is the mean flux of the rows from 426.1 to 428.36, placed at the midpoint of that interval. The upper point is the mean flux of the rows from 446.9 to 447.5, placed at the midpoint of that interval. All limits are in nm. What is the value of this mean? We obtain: 6.3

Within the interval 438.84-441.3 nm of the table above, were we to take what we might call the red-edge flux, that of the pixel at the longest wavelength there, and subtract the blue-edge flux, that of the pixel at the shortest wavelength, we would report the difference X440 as 3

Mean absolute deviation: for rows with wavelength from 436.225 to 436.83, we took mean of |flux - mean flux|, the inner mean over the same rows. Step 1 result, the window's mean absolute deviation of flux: 0.8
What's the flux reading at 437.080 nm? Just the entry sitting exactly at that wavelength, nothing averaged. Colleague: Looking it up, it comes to 37.61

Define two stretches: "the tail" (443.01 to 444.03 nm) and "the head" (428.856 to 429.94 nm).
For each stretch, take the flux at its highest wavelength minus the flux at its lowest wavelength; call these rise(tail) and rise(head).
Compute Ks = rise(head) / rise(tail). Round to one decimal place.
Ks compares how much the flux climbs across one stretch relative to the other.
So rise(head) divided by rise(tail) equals 0.7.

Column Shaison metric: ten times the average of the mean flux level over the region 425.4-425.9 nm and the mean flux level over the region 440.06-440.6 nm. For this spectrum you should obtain 375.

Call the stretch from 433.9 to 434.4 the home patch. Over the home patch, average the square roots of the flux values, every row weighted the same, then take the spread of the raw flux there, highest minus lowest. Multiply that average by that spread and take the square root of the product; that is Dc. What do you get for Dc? 8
